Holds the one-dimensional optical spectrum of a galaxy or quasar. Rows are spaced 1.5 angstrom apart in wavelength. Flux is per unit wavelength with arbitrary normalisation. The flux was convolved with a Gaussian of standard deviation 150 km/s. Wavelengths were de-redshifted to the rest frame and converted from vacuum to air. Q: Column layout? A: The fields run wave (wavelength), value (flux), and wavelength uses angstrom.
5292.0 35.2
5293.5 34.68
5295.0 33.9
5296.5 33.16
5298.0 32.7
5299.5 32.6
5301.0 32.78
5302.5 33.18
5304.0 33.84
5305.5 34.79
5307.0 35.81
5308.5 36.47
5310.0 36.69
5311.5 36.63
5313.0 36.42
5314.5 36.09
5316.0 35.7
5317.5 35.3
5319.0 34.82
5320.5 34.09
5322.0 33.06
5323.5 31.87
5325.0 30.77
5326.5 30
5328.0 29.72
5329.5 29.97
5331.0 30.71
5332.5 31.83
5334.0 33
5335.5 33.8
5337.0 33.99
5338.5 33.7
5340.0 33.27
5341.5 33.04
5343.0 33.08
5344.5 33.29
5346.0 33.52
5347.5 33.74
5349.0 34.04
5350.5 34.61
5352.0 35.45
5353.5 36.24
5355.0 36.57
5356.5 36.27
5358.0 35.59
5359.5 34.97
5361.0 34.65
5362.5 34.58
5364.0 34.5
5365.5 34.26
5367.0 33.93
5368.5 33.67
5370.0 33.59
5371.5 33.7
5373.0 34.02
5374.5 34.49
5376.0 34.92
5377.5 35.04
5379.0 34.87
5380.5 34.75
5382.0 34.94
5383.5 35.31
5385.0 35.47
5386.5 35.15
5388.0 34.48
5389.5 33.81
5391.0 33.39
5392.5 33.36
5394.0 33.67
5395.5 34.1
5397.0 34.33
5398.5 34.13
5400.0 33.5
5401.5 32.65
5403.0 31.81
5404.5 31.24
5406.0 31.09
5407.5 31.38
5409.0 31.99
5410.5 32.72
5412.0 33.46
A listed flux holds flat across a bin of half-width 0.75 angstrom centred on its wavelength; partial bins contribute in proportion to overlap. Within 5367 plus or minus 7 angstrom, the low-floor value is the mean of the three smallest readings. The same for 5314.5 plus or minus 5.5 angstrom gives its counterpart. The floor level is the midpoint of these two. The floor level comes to 34.5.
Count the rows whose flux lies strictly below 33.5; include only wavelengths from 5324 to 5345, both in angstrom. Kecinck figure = 11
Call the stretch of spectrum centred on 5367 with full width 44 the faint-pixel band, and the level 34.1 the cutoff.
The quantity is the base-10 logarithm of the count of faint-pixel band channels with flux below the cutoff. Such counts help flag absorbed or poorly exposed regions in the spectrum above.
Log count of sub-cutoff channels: 0.90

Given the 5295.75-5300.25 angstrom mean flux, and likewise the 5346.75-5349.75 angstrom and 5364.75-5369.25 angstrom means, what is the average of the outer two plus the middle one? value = 67.3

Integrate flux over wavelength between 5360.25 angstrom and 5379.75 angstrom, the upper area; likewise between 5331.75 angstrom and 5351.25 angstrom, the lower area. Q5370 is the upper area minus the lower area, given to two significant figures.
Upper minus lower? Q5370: 17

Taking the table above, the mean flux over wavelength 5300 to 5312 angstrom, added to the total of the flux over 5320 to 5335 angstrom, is 350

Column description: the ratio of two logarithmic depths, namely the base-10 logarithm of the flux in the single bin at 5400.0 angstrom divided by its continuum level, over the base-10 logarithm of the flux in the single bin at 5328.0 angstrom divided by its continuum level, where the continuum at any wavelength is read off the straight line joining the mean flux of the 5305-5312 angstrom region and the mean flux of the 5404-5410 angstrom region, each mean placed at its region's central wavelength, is -0.3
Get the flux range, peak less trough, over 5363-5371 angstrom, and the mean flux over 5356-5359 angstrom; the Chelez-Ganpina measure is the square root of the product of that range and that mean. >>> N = 6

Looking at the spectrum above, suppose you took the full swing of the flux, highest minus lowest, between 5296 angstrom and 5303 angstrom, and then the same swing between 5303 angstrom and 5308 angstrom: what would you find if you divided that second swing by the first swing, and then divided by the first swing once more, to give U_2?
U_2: 5.9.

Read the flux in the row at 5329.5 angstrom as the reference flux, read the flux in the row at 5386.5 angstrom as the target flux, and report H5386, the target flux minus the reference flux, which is 5.2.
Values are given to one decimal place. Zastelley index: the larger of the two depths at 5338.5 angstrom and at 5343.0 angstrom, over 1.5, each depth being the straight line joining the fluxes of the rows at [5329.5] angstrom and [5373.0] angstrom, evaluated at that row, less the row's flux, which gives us -1.2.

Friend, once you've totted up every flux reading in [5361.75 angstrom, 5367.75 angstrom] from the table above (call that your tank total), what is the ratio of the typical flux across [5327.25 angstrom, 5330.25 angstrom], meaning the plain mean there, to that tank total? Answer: 0.22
